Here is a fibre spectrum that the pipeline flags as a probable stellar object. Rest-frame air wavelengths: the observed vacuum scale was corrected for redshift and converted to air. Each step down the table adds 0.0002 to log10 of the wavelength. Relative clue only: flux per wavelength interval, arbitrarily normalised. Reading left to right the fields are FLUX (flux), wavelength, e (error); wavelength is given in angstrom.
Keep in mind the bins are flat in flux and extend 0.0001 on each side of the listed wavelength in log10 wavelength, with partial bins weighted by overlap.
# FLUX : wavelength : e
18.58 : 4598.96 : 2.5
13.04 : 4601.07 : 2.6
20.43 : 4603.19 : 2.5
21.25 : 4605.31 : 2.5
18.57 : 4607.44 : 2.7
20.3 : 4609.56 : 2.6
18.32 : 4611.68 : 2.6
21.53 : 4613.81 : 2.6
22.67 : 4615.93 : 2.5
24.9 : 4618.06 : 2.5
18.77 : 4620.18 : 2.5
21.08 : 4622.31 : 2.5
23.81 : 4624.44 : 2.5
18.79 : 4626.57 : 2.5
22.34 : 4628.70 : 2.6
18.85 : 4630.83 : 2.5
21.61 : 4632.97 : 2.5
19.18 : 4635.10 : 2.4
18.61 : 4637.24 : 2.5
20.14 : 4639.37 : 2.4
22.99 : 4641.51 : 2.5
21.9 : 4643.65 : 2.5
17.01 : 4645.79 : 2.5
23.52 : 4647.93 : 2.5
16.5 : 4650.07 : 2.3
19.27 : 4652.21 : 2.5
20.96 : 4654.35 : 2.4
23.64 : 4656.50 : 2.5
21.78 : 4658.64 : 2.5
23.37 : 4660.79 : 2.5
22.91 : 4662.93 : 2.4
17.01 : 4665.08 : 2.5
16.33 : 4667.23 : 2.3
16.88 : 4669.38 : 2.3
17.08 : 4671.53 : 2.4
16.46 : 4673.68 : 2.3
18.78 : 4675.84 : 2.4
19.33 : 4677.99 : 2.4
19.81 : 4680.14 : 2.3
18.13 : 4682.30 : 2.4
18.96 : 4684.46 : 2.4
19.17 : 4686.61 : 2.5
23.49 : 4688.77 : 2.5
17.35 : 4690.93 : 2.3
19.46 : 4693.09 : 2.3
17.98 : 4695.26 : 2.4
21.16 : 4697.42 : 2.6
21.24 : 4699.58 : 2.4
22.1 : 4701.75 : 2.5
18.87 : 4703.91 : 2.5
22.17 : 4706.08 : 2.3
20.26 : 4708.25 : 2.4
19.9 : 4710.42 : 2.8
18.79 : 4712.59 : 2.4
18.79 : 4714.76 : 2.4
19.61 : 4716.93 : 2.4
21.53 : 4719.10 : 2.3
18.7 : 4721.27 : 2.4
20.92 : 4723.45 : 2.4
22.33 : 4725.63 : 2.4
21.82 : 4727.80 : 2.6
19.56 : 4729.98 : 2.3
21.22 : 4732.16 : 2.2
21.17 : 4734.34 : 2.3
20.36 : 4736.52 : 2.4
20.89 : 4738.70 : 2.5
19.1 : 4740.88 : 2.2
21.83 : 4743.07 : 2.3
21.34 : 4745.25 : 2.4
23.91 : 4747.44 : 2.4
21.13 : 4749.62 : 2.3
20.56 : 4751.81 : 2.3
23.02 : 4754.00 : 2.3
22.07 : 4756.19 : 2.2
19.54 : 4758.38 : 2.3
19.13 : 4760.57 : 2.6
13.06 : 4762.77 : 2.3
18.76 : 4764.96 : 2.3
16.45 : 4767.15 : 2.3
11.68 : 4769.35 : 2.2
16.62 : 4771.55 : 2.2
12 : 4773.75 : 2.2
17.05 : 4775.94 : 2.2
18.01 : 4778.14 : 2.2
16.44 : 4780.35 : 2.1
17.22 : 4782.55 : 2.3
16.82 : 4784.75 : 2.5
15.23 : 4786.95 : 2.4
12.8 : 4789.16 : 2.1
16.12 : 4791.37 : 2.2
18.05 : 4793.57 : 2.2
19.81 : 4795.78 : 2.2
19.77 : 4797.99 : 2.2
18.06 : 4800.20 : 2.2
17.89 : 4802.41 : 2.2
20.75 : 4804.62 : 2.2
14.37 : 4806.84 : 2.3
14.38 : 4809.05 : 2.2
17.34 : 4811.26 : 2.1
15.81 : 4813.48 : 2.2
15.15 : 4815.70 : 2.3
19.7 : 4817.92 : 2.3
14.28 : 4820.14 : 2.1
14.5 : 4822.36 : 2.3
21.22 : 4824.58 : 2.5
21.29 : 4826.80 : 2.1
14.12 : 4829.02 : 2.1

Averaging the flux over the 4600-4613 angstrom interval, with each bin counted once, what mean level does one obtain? 18.7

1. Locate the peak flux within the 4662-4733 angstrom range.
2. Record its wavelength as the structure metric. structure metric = 4688.77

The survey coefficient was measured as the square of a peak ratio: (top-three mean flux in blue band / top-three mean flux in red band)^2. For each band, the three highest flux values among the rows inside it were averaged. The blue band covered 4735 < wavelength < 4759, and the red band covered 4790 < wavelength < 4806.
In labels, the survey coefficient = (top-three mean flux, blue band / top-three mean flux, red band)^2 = 1.31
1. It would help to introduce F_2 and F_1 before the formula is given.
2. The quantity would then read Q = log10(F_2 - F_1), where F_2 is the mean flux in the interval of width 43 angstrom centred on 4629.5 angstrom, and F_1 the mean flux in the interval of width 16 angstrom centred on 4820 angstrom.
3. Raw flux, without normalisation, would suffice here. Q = 0.51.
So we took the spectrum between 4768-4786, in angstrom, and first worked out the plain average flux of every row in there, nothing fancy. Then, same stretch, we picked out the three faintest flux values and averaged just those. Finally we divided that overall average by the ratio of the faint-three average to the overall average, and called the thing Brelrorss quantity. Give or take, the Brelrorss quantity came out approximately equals 19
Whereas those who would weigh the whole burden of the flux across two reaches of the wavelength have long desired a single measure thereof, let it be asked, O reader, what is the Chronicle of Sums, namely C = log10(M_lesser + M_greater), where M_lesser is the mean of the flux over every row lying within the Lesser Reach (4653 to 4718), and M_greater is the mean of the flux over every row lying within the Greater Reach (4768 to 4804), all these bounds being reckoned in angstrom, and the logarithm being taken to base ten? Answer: 1.56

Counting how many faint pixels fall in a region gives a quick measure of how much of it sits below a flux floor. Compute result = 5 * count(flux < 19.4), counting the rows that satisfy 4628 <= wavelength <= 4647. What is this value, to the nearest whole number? 20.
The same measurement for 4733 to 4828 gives 130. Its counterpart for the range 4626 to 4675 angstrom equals 60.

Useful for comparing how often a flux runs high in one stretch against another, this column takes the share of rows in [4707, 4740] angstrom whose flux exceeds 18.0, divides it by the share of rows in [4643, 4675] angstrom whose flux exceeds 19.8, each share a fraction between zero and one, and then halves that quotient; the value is 1.07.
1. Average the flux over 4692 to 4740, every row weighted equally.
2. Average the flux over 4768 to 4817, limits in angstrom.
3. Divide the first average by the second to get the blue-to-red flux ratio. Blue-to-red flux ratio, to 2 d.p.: 1.24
